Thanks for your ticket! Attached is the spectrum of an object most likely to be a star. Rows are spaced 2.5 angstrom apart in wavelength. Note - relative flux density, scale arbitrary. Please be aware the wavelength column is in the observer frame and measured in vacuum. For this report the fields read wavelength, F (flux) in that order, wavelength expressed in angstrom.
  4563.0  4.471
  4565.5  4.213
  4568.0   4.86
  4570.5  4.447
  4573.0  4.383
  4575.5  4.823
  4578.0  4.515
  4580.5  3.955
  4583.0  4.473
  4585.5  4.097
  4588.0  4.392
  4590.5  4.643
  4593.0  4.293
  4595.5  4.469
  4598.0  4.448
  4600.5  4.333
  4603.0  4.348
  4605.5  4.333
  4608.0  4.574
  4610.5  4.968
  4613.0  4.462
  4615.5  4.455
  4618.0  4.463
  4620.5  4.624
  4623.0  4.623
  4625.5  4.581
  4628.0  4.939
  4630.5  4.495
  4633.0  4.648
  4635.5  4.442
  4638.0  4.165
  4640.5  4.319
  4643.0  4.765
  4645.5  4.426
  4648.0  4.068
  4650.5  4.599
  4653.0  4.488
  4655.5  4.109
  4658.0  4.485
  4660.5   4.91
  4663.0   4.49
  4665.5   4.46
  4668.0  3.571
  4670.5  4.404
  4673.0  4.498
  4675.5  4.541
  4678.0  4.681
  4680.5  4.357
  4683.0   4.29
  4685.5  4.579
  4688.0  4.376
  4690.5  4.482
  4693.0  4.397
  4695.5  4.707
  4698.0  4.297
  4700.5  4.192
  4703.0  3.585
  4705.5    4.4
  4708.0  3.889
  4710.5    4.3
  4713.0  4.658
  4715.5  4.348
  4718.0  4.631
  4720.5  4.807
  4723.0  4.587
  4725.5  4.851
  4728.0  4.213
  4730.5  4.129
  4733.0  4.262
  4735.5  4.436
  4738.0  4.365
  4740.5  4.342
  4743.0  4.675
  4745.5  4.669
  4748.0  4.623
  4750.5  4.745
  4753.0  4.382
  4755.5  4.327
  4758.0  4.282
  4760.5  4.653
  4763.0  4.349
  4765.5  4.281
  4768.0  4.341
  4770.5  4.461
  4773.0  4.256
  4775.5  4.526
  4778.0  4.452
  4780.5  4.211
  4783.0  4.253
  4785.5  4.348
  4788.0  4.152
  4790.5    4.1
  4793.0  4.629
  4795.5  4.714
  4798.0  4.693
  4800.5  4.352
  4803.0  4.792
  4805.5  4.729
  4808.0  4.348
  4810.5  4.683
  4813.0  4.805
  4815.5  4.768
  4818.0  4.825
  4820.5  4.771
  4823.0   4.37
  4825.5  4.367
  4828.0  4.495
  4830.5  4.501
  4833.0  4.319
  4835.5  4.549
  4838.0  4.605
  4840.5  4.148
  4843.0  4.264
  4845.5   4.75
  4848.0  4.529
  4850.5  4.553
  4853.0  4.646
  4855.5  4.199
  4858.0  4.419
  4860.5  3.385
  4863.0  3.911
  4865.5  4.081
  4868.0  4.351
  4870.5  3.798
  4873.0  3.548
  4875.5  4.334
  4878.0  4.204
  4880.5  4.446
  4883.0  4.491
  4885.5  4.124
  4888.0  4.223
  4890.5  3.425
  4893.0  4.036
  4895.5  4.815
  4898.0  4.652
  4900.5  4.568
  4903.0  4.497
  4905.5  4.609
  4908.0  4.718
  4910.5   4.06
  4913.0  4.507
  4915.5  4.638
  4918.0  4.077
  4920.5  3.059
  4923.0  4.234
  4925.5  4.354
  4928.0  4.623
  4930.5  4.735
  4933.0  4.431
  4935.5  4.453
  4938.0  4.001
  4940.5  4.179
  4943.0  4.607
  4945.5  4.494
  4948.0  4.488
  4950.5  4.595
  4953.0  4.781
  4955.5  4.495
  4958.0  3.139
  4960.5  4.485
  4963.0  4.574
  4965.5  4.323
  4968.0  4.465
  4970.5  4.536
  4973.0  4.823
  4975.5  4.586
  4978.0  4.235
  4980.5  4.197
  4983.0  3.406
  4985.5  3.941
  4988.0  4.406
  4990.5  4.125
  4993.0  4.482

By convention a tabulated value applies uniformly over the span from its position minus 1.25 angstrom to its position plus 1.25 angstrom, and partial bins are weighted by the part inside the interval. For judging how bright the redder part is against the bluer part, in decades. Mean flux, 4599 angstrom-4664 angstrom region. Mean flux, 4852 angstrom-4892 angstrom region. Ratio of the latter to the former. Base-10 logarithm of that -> -0.041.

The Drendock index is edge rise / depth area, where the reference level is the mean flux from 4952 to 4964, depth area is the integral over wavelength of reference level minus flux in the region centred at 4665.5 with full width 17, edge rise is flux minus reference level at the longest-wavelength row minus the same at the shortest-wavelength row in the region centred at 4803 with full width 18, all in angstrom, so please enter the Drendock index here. 0.02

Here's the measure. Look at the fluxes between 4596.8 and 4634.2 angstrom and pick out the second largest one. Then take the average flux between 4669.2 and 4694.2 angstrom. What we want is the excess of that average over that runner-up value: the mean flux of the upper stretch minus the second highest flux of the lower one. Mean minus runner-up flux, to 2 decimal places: -0.48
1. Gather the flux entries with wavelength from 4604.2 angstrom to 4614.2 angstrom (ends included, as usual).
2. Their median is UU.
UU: 4.5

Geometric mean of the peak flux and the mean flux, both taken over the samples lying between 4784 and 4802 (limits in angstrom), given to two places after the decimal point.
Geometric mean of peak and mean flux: 4.57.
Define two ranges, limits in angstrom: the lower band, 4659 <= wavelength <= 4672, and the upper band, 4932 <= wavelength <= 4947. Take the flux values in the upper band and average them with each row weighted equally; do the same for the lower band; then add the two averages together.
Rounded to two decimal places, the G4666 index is 8.73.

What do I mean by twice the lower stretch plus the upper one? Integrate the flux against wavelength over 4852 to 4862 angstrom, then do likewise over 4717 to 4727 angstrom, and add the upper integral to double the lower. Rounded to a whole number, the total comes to 136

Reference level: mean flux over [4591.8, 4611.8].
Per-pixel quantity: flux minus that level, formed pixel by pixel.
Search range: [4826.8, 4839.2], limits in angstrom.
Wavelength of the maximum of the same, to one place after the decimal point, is 4838.0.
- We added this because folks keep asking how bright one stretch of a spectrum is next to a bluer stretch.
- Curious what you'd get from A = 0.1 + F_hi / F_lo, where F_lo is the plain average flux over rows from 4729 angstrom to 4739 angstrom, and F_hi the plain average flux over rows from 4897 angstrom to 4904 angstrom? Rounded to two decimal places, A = 1.16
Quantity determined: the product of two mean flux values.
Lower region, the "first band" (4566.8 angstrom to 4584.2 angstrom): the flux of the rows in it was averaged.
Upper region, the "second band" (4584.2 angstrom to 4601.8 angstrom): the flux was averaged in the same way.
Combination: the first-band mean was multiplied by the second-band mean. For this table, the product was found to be 19.7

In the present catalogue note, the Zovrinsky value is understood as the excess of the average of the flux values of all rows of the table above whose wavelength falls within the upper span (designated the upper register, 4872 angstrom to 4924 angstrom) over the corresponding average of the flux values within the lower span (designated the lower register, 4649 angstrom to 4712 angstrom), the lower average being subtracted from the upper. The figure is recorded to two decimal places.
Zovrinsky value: -0.11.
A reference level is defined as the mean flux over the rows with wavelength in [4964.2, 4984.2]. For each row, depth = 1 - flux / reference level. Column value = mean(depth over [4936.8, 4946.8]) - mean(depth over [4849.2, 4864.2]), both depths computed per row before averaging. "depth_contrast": -0.031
